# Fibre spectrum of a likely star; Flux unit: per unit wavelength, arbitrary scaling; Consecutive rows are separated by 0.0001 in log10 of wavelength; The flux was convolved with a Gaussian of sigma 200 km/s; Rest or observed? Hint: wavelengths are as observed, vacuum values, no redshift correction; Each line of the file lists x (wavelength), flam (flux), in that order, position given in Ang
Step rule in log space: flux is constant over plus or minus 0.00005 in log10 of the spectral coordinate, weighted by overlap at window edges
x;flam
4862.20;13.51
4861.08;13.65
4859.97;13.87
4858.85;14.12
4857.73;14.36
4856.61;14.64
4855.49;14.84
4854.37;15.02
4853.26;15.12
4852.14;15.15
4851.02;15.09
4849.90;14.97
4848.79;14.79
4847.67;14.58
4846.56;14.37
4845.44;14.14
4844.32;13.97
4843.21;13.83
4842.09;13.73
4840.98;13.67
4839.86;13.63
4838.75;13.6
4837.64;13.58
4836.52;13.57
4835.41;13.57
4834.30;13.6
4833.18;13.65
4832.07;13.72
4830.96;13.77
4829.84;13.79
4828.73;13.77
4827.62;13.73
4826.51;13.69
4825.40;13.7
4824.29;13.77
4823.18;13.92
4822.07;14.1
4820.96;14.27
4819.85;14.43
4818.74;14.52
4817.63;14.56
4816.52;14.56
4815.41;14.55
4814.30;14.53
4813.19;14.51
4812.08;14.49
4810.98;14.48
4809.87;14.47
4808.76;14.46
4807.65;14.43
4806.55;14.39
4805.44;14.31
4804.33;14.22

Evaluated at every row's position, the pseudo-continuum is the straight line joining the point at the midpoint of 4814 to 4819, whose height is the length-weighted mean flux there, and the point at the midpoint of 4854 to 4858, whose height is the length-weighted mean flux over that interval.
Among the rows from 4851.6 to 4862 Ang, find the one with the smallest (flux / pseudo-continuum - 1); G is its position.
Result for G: 4861.08 Ang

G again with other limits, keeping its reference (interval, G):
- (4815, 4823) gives 4822.07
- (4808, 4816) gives 4808.76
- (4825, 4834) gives 4833.18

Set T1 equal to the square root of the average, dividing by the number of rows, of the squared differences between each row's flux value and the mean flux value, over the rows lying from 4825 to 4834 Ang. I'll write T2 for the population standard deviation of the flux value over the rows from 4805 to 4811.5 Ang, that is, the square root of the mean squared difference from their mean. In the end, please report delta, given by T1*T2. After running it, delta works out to 0.003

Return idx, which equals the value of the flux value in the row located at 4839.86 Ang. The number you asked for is 13.63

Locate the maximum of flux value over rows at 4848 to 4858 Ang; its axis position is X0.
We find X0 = 4852.14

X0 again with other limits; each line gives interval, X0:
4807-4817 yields 4816.52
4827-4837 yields 4829.84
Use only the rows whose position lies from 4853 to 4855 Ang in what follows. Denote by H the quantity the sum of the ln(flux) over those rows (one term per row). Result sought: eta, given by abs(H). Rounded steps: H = 5.4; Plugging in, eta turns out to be 5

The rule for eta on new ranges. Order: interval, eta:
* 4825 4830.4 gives 13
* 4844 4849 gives 13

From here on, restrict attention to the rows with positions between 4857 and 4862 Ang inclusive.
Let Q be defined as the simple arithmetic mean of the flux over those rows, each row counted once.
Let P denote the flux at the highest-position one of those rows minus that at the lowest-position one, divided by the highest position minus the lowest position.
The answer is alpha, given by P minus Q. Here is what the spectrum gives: -14.2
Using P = -0.212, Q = 14.0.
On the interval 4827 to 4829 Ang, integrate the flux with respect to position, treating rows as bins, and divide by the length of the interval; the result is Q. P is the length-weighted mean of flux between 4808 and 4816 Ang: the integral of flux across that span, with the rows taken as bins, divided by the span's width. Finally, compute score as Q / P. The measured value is 0.95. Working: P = 14.5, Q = 13.8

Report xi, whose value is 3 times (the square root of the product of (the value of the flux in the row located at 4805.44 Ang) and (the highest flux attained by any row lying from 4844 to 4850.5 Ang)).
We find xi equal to 43.9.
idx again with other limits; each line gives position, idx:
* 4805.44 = 14.31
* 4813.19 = 14.51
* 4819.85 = 14.43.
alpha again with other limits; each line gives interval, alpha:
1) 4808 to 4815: -14.5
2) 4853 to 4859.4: -14.9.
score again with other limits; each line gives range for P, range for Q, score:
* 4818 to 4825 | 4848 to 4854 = 1.06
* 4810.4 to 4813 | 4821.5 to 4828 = 0.95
